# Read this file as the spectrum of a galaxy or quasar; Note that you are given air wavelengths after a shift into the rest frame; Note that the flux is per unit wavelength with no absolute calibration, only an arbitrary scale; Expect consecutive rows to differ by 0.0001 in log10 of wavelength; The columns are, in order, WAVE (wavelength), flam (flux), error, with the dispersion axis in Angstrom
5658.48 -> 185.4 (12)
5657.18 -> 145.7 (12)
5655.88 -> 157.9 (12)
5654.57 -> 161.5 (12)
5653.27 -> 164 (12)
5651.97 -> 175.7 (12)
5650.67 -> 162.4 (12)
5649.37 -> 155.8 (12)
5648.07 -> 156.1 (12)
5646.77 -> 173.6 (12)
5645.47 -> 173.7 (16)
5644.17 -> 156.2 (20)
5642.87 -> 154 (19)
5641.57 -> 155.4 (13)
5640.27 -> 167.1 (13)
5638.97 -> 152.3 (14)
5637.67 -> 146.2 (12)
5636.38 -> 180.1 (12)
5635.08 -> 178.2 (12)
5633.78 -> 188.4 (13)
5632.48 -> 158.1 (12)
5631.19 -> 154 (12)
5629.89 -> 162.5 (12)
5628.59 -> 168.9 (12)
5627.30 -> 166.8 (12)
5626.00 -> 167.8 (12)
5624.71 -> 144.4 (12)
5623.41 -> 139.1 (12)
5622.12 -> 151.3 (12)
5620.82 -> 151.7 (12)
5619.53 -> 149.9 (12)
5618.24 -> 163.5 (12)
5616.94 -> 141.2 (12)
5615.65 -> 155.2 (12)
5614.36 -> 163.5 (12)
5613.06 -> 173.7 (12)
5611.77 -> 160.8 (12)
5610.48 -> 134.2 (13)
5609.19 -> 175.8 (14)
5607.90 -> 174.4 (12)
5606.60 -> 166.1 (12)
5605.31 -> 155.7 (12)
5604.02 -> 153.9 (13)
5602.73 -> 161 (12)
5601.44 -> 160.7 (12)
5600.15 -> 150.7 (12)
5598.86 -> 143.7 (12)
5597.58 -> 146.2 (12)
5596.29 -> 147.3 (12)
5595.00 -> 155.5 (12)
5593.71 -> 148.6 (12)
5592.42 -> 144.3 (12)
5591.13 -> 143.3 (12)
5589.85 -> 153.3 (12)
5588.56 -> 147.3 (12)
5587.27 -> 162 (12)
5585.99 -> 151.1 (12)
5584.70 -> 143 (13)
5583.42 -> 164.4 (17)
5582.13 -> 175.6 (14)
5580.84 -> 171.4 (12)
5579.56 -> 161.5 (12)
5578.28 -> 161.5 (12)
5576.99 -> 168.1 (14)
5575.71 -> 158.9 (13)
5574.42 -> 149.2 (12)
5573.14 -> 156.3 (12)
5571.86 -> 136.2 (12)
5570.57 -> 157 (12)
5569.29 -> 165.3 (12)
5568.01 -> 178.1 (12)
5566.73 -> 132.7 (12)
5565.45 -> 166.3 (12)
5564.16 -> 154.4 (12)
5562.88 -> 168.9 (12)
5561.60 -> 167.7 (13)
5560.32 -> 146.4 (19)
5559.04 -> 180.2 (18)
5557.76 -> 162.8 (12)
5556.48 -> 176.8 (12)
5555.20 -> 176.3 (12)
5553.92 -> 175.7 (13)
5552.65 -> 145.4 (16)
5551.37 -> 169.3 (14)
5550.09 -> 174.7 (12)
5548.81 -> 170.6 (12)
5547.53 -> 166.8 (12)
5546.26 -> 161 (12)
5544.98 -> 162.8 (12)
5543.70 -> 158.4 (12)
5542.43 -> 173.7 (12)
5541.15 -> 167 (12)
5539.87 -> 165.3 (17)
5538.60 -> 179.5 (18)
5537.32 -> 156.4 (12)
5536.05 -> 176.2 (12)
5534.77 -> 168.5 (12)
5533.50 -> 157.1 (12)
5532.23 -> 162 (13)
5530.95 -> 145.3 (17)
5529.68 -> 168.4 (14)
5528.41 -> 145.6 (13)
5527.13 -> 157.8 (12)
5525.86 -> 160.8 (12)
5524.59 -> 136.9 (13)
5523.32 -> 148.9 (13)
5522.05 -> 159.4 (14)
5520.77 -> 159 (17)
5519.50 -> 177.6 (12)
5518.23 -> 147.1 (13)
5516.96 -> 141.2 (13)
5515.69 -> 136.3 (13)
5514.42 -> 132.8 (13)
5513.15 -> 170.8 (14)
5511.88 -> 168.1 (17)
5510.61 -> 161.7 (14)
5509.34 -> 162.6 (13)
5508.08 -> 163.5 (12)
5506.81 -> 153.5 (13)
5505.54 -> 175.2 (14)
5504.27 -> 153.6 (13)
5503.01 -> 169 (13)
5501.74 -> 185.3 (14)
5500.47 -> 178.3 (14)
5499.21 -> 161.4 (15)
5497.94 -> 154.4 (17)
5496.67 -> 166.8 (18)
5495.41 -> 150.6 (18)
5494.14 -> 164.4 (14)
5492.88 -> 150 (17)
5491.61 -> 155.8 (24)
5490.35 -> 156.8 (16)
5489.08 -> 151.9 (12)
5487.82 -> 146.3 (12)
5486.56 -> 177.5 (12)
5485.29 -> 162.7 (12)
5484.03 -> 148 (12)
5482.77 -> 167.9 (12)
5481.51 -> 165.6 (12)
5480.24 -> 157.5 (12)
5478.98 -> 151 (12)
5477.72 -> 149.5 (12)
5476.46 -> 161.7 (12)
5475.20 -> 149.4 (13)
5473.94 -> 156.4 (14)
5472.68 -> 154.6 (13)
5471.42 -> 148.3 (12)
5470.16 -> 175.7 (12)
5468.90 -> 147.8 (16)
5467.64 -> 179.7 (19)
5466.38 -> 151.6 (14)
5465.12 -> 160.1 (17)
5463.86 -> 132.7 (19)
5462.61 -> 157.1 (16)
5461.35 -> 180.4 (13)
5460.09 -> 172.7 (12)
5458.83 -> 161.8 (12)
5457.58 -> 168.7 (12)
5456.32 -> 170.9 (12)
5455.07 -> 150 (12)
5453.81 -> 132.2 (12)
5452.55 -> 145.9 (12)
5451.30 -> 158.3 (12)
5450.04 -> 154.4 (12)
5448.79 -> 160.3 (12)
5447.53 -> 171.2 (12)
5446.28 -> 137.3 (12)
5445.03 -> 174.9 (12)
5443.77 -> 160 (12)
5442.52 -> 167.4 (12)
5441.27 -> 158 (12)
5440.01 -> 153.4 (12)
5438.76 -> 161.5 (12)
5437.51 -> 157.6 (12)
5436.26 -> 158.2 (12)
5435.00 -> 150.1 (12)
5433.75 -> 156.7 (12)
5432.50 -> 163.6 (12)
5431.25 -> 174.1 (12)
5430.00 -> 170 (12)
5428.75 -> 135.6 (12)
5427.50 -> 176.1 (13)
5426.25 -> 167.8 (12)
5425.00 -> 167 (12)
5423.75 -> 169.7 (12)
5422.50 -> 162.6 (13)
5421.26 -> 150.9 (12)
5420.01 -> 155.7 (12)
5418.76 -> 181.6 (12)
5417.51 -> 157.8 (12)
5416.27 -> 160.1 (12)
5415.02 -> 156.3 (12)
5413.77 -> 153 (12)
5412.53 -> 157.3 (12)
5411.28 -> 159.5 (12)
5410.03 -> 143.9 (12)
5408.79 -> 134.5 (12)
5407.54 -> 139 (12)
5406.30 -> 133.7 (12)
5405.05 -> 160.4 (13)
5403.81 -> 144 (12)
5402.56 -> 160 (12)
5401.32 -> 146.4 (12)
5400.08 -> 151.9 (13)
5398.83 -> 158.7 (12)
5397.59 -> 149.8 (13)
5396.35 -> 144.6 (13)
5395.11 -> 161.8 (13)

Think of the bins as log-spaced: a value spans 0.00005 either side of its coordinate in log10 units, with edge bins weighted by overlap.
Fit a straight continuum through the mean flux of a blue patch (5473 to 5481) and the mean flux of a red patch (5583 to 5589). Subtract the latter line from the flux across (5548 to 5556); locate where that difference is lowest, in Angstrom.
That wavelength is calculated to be 5552.65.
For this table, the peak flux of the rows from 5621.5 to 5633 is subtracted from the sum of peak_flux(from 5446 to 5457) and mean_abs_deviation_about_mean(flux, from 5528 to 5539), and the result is 12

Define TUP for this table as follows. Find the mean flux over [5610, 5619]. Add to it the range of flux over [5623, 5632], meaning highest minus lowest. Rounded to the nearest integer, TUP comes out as 186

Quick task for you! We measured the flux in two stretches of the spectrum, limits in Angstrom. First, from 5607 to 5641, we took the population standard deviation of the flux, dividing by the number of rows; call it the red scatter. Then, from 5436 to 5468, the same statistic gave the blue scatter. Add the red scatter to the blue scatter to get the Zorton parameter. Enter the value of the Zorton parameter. 25.9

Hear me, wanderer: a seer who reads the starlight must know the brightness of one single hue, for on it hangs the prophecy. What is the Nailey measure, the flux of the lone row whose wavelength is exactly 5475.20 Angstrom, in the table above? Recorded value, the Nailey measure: 149.4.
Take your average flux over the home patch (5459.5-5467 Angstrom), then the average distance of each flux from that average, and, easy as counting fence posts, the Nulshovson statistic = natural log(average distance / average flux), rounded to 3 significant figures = -2.59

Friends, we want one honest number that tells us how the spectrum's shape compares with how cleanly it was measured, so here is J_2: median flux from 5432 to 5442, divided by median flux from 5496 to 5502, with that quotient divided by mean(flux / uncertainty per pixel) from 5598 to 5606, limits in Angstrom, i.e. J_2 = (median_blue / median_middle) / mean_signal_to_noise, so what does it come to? 0.0745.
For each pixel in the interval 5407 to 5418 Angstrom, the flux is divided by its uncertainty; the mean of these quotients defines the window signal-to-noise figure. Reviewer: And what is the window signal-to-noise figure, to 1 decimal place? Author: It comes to 12.6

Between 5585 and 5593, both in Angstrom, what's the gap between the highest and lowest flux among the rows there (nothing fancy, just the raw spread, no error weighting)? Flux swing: 19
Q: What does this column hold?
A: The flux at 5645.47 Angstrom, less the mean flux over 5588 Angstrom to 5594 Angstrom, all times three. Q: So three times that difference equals 79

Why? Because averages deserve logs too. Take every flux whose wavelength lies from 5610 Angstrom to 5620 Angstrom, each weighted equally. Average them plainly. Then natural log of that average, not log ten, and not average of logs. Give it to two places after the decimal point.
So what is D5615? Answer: 5.05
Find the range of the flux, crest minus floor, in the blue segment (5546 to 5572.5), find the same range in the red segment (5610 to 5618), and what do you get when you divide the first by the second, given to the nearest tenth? 1.2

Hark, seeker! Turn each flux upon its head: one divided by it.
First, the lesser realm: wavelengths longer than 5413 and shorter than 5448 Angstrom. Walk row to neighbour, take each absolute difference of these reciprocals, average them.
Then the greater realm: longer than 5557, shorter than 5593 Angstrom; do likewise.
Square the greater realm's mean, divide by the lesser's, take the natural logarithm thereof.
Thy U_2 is -7.32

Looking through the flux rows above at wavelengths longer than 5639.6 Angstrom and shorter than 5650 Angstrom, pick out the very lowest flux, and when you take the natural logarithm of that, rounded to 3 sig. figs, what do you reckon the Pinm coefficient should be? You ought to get 5.04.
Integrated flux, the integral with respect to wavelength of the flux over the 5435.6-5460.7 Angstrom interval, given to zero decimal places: 3983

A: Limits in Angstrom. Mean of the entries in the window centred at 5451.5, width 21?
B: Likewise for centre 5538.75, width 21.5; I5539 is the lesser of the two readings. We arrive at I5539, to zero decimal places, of 160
